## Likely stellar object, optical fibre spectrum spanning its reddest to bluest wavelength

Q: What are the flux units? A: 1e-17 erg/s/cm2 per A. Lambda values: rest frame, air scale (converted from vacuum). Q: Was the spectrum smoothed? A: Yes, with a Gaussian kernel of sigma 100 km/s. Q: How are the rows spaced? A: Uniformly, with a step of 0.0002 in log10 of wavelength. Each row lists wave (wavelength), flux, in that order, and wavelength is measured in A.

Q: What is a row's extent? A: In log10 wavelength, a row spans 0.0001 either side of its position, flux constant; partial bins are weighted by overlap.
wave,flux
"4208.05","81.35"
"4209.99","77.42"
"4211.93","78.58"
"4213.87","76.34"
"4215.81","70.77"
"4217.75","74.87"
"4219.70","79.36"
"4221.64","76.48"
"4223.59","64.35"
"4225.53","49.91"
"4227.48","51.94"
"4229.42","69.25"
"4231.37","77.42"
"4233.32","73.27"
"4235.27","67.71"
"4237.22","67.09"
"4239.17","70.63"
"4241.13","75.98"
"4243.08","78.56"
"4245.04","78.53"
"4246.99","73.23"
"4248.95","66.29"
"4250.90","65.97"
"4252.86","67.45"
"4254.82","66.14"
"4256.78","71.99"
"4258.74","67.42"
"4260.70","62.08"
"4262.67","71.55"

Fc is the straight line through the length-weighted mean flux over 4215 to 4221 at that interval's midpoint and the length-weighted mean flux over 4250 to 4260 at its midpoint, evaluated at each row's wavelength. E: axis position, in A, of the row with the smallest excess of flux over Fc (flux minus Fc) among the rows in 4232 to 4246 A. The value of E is 4237.22 A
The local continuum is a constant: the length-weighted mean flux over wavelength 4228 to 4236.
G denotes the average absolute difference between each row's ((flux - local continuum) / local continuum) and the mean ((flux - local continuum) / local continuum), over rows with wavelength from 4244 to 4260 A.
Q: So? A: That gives 0.05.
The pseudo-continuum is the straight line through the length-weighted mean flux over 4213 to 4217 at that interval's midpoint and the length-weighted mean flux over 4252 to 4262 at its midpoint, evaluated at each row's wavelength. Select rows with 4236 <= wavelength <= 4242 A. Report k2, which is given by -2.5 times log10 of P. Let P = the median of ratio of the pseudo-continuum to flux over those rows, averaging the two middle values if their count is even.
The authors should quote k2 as 0.01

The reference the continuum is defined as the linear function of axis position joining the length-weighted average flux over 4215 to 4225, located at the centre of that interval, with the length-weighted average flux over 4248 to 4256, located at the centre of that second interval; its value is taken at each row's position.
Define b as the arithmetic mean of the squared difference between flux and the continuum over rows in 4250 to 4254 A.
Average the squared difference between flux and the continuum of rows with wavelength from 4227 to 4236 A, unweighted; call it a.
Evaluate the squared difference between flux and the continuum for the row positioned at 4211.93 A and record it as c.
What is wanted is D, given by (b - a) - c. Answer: -110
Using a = 85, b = 1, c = 25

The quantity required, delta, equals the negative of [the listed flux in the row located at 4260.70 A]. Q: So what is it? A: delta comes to -62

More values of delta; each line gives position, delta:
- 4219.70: -79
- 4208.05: -81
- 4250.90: -66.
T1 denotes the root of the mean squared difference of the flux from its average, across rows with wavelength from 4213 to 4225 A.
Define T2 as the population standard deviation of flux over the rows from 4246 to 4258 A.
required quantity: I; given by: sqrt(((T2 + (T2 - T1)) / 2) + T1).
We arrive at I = 2.3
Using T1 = 4.9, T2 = 3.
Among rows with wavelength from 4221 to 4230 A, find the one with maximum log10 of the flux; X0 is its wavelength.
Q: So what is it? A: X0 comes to 4221.64 A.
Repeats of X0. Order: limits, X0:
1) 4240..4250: 4243.08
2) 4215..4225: 4219.70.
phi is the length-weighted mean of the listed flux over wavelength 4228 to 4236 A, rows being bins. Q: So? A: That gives 70.9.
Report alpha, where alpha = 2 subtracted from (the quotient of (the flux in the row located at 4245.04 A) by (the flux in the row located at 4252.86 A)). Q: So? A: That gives -0.84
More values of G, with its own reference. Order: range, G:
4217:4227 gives 0.13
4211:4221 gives 0.04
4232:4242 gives 0.04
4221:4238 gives 0.10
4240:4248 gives 0.03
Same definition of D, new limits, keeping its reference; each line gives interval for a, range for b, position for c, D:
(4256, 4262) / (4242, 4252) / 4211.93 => 9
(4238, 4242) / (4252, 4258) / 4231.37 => -69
